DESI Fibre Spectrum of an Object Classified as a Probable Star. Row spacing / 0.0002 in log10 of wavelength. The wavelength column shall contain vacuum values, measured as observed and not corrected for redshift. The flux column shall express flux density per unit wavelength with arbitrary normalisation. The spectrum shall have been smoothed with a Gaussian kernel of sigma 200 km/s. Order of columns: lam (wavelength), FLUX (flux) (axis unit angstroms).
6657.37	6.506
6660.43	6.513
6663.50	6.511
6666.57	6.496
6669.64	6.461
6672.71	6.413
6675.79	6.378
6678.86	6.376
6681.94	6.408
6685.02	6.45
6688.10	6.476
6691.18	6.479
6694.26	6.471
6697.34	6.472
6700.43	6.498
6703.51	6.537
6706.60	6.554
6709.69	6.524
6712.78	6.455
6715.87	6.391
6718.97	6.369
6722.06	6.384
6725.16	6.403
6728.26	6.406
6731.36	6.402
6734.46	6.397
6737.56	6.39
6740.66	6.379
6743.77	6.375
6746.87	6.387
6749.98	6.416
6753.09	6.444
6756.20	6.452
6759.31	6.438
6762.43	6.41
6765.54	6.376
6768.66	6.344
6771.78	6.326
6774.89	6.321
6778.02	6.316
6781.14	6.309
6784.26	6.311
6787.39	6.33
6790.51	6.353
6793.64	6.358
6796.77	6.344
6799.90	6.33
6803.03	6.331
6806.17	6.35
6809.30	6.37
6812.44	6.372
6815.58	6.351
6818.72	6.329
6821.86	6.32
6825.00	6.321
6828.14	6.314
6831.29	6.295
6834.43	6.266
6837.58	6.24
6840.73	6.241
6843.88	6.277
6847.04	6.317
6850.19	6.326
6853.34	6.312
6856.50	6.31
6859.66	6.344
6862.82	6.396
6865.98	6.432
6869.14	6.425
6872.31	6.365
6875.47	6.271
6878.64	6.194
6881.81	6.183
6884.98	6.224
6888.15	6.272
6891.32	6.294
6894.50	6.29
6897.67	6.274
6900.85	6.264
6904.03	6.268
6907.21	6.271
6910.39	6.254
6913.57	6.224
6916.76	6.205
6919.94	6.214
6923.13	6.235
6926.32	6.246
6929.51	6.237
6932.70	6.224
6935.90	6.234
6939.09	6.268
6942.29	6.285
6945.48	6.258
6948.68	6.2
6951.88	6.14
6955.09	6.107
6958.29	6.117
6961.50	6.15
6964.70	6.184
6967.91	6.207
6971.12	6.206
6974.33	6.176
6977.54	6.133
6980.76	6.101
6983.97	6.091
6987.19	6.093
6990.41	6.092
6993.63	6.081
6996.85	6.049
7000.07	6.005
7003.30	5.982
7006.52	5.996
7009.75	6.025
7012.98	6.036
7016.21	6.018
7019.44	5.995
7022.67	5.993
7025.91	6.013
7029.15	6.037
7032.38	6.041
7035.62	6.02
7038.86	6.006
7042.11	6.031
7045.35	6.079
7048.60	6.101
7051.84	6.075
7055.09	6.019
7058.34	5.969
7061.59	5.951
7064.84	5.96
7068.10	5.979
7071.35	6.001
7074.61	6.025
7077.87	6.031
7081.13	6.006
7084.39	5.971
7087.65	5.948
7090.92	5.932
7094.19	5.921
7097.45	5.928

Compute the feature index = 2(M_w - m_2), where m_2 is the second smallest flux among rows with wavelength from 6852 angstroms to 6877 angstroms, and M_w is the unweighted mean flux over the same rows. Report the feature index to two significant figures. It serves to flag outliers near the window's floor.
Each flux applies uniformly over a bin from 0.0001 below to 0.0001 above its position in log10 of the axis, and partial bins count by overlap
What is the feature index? 0.094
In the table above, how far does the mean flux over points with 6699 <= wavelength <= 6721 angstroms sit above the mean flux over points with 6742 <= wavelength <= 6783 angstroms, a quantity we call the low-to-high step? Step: 0.10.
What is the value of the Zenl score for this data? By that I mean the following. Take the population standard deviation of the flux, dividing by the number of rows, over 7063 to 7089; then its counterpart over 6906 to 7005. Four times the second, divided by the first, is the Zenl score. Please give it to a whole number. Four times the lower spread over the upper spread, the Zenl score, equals 11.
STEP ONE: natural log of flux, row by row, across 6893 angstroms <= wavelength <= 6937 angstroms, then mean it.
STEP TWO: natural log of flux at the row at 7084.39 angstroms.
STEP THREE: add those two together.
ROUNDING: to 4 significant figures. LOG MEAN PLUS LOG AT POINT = 3.619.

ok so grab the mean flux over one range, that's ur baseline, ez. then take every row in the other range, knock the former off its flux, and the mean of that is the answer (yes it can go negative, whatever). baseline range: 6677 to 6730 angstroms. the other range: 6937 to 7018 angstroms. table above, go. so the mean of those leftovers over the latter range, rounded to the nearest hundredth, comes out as -0.33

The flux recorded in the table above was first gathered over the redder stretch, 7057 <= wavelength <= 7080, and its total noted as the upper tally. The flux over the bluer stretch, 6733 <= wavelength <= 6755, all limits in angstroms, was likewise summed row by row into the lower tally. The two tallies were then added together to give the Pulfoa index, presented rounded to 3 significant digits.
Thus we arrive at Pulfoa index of 86.7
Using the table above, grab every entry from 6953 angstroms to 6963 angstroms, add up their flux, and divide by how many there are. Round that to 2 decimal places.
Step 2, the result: 6.12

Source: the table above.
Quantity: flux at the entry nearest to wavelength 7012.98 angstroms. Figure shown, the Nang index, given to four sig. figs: 6.036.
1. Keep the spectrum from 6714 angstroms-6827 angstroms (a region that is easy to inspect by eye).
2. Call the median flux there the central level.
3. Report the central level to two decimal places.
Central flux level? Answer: 6.37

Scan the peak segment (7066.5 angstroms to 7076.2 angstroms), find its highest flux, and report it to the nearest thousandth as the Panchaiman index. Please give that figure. 6.025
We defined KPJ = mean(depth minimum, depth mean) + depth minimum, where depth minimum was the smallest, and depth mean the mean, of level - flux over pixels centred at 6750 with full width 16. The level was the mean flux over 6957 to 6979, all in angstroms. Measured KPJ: -0.55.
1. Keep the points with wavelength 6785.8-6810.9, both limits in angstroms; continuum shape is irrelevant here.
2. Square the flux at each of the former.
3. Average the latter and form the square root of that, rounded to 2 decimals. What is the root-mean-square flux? 6.35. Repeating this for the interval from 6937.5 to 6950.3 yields 6.25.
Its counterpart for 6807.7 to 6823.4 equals 6.35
